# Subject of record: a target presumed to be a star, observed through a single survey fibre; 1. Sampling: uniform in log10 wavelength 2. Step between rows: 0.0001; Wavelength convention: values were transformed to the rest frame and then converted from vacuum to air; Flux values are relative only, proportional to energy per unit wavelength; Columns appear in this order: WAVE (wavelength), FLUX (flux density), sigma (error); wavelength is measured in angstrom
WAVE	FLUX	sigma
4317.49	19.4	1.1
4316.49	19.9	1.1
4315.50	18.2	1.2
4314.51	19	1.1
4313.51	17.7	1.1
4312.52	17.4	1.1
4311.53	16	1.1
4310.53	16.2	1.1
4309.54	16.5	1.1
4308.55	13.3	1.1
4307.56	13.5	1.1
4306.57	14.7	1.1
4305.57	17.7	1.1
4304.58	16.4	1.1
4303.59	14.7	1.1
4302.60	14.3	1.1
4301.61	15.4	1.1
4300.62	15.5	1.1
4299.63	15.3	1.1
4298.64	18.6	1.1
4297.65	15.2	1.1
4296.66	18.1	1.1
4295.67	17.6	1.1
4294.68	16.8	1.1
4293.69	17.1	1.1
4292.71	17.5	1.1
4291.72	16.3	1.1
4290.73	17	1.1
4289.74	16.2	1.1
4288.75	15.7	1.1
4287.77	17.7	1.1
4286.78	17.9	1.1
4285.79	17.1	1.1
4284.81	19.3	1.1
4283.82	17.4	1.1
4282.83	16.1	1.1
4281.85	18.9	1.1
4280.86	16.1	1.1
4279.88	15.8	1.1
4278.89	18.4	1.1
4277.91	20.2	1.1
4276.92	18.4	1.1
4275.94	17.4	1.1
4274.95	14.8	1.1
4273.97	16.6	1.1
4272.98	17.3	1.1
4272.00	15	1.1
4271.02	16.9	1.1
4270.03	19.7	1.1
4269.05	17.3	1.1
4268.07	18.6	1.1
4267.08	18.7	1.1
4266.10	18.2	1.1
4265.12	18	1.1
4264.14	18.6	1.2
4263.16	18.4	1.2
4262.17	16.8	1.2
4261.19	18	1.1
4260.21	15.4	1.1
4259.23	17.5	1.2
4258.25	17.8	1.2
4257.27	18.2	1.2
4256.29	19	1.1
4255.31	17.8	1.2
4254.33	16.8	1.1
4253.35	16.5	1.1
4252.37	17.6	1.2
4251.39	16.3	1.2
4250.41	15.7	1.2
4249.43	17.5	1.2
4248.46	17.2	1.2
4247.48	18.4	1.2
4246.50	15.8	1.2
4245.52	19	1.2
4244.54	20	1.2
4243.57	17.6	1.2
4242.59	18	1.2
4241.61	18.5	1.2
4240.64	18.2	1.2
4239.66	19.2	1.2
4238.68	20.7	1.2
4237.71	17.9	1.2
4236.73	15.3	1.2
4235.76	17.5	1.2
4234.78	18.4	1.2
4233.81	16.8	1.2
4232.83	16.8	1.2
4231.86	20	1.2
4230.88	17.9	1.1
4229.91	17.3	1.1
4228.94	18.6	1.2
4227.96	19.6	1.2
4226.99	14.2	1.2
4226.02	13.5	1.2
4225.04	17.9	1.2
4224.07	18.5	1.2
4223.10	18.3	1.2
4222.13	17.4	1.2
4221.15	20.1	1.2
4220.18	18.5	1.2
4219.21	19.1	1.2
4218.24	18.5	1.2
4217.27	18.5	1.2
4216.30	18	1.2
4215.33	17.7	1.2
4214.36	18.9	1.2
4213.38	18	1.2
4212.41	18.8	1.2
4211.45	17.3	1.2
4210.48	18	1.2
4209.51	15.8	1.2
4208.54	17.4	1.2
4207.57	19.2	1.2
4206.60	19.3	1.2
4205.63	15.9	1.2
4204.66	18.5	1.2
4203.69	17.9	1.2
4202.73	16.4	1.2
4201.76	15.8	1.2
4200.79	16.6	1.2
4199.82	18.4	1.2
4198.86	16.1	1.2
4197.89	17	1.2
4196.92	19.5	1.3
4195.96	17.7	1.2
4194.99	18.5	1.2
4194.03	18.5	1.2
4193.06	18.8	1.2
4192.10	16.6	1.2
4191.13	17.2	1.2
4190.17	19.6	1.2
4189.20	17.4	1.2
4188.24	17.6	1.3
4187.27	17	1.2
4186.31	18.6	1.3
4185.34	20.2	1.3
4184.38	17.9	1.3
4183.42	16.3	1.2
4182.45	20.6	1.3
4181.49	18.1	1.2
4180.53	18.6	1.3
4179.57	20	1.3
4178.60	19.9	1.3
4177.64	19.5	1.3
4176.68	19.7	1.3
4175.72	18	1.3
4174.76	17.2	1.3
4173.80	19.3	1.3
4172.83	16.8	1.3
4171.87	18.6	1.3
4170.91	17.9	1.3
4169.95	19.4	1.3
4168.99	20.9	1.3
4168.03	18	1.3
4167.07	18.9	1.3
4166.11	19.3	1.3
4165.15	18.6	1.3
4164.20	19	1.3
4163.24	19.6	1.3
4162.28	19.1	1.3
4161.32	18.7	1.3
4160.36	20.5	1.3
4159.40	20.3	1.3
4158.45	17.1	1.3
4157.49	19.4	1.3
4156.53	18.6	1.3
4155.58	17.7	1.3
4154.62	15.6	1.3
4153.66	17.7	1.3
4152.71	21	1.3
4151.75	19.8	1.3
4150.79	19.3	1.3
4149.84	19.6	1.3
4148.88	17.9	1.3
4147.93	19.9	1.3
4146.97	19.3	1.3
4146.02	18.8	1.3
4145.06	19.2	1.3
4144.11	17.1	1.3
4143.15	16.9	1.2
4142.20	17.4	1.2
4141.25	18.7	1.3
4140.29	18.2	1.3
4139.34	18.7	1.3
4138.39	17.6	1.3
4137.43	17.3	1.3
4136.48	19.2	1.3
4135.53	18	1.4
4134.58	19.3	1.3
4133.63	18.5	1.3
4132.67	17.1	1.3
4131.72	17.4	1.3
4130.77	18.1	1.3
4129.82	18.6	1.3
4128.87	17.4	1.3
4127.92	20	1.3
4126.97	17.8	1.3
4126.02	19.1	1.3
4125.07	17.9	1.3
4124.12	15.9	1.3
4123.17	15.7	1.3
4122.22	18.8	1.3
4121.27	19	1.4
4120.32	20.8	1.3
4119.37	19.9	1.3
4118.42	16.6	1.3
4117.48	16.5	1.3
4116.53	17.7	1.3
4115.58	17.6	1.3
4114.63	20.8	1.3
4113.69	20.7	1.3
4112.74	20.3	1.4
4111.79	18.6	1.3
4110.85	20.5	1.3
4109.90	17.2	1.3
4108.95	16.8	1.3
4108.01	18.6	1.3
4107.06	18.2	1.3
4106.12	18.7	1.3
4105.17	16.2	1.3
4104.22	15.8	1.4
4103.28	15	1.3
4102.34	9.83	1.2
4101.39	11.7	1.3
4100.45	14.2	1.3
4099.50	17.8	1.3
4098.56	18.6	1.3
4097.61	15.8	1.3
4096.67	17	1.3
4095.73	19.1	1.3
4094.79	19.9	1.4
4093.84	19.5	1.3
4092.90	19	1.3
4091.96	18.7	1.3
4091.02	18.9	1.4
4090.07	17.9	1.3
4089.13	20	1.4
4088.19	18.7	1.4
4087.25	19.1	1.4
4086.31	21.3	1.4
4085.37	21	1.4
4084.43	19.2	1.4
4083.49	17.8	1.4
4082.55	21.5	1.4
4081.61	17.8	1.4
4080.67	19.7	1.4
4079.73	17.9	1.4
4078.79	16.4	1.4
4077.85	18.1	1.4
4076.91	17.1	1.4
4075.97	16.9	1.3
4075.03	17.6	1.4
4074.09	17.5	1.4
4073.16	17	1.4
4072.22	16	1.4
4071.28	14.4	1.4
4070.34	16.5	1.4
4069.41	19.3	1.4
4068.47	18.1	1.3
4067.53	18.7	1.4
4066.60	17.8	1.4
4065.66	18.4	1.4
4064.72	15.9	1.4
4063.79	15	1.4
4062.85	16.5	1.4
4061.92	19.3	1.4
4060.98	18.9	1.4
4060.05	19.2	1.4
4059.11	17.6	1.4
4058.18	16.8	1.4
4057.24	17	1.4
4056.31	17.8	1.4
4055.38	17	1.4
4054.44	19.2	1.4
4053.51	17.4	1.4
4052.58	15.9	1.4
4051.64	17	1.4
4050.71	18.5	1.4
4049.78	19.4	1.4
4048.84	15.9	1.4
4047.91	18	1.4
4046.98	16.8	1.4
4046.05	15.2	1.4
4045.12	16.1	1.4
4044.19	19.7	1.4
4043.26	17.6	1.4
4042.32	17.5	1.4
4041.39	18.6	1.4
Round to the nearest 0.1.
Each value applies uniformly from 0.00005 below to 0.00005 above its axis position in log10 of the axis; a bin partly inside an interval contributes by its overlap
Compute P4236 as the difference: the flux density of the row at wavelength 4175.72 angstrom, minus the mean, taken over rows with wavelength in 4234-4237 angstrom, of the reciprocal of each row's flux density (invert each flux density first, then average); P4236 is 17.9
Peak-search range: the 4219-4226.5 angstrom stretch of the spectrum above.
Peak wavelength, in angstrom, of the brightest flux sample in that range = 4221.15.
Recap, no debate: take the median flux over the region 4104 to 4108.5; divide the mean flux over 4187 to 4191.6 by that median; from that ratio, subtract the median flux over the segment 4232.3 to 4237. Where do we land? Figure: -15.8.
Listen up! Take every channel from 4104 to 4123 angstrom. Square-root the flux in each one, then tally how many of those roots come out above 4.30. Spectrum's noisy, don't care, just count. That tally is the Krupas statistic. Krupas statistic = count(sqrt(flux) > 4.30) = 11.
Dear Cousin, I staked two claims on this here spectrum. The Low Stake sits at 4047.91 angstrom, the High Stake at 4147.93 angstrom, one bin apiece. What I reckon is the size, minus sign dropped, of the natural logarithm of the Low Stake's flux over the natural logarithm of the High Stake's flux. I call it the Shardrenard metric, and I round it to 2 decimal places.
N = 0.97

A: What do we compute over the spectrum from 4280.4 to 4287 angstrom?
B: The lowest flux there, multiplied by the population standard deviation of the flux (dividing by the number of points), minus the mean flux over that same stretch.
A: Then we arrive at 1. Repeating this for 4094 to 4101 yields 9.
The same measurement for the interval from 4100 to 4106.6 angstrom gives 12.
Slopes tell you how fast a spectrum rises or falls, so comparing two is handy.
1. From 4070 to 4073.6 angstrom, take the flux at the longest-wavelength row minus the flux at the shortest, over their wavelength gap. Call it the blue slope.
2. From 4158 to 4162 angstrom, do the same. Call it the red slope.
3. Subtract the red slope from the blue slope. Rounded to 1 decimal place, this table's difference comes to -0.4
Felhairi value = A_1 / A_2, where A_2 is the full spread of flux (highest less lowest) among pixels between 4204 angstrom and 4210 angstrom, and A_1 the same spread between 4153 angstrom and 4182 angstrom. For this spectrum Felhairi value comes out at 1.5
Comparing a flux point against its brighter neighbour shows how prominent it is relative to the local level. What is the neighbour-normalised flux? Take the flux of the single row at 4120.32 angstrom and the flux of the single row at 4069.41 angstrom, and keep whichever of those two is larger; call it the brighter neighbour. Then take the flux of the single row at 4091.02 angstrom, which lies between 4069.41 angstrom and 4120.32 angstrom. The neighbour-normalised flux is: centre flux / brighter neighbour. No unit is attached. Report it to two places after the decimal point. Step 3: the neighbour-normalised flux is 0.91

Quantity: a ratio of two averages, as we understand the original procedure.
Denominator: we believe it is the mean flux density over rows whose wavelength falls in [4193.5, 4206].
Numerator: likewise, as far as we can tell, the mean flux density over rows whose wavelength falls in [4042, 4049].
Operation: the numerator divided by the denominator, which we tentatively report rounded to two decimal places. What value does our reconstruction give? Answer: 0.98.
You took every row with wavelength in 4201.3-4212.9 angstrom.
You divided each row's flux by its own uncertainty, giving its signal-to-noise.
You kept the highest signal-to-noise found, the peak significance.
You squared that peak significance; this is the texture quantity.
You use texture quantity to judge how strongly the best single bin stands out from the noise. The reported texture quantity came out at 259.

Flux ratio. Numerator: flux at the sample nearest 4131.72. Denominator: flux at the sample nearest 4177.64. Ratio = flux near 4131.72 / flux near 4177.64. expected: 0.89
